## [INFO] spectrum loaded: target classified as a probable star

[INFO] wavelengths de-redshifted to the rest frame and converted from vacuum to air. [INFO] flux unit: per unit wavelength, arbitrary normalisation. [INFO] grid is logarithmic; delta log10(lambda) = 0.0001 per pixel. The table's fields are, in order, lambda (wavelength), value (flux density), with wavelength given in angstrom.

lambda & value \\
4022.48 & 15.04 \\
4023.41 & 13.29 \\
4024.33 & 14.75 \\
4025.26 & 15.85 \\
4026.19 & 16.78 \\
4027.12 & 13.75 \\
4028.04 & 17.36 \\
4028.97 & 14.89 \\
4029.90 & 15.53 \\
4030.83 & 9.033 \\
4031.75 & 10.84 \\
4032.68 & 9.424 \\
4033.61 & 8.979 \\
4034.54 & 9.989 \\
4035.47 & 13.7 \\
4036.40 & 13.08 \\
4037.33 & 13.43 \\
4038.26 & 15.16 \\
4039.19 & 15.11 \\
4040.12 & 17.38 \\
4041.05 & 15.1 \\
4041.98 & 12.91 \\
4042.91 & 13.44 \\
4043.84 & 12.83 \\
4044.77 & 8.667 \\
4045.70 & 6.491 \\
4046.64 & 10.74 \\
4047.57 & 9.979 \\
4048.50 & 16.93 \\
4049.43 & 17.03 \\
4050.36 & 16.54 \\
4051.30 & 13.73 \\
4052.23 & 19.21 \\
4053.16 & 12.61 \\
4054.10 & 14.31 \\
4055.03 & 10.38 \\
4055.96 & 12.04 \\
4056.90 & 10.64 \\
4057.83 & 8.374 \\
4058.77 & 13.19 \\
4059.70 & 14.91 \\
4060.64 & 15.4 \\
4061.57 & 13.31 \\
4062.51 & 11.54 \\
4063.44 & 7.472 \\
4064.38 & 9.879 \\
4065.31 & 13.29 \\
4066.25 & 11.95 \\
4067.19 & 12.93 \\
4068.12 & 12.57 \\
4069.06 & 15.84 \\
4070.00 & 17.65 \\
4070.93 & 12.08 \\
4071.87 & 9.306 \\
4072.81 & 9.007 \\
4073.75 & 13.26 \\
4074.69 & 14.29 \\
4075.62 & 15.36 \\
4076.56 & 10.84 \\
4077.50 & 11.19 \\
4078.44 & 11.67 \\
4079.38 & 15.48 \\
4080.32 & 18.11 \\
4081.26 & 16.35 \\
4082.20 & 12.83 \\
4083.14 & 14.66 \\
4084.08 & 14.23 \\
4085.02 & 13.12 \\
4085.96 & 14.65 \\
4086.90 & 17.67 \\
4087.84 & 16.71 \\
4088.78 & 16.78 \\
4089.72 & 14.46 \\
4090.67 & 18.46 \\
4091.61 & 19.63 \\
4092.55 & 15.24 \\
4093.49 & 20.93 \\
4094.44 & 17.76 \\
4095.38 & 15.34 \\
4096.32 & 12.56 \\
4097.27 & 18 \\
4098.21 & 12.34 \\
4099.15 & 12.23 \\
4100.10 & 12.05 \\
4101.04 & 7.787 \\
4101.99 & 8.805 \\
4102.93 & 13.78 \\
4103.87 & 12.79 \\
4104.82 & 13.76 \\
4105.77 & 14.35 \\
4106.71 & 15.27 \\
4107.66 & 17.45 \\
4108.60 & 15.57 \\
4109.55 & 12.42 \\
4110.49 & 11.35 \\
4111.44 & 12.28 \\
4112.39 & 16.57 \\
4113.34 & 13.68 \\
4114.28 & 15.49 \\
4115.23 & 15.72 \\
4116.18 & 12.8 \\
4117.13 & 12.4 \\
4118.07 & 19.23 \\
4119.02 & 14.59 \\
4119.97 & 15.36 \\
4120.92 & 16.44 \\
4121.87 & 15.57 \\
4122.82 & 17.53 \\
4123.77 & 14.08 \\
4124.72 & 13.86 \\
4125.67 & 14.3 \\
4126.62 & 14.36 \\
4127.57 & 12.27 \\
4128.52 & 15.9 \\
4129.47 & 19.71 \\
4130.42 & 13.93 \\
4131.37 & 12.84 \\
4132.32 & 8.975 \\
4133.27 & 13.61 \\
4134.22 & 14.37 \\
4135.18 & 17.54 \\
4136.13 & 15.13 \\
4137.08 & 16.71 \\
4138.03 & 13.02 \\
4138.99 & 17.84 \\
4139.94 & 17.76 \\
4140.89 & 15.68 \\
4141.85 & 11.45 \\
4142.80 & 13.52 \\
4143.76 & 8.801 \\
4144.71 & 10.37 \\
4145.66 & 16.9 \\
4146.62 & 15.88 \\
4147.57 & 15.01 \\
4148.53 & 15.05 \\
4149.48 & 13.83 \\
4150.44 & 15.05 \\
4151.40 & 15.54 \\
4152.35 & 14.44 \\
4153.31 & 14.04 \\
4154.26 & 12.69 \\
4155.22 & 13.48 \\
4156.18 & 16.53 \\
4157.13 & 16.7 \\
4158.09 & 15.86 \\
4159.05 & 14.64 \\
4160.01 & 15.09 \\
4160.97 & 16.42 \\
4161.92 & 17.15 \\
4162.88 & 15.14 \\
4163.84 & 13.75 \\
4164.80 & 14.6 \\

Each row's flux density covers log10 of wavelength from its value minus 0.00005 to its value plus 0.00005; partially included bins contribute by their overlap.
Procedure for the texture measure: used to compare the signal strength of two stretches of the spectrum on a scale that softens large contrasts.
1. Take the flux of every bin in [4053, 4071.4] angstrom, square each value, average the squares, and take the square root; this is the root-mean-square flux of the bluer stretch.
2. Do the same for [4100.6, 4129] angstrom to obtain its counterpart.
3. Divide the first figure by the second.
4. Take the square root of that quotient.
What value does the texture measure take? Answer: 0.94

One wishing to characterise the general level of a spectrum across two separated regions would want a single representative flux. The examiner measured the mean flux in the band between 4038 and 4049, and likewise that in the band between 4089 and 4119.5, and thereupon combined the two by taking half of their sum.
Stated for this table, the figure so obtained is 13.7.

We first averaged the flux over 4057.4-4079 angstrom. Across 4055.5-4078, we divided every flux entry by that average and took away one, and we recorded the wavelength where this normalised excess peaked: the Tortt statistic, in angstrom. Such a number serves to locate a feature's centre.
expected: 4070.00 angstrom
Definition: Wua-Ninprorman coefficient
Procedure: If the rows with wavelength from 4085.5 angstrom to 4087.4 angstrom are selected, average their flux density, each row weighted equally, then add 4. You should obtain 20.2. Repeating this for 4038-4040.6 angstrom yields 19.9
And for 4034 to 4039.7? 17.4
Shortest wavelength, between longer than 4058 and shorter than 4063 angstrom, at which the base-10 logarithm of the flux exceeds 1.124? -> 4059.70 angstrom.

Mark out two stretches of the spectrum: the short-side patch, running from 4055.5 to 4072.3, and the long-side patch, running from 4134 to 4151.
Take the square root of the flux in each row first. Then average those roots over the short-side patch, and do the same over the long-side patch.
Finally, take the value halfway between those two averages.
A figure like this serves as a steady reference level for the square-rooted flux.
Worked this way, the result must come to 3.65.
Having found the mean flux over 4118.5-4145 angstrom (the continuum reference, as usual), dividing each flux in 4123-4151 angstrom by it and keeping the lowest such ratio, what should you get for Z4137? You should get 0.61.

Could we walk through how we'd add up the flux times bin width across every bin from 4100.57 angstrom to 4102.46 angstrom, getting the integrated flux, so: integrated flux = 15.7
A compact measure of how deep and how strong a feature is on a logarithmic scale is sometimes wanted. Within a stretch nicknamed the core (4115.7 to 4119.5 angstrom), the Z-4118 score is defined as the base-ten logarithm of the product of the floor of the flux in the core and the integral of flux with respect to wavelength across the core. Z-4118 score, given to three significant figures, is 2.84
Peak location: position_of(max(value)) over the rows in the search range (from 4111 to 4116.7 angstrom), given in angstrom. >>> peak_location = 4112.39 angstrom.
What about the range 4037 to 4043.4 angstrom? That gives 4040.12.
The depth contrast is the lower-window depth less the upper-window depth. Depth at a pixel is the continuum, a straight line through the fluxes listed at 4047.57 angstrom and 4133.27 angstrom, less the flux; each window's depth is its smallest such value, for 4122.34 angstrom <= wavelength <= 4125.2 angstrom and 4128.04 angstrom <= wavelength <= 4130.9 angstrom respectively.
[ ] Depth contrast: 2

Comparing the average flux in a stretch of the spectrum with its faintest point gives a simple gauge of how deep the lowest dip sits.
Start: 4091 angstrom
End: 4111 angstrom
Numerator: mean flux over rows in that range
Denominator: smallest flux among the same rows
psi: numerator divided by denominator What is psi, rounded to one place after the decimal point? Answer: 1.8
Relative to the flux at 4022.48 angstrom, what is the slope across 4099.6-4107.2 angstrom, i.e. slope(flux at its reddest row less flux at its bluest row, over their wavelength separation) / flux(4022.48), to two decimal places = 0.03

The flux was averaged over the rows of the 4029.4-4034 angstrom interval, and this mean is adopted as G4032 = 10.8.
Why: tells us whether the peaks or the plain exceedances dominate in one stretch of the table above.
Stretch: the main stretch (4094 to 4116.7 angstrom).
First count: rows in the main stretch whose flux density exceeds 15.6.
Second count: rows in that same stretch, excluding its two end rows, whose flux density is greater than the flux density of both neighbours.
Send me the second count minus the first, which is 0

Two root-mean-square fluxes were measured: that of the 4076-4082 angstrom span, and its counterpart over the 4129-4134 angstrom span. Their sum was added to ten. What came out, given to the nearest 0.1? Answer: 38.5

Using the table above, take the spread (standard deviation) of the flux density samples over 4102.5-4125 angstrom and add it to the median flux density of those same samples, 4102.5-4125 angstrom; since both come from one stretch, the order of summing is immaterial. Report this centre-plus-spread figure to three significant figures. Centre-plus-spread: 16.4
